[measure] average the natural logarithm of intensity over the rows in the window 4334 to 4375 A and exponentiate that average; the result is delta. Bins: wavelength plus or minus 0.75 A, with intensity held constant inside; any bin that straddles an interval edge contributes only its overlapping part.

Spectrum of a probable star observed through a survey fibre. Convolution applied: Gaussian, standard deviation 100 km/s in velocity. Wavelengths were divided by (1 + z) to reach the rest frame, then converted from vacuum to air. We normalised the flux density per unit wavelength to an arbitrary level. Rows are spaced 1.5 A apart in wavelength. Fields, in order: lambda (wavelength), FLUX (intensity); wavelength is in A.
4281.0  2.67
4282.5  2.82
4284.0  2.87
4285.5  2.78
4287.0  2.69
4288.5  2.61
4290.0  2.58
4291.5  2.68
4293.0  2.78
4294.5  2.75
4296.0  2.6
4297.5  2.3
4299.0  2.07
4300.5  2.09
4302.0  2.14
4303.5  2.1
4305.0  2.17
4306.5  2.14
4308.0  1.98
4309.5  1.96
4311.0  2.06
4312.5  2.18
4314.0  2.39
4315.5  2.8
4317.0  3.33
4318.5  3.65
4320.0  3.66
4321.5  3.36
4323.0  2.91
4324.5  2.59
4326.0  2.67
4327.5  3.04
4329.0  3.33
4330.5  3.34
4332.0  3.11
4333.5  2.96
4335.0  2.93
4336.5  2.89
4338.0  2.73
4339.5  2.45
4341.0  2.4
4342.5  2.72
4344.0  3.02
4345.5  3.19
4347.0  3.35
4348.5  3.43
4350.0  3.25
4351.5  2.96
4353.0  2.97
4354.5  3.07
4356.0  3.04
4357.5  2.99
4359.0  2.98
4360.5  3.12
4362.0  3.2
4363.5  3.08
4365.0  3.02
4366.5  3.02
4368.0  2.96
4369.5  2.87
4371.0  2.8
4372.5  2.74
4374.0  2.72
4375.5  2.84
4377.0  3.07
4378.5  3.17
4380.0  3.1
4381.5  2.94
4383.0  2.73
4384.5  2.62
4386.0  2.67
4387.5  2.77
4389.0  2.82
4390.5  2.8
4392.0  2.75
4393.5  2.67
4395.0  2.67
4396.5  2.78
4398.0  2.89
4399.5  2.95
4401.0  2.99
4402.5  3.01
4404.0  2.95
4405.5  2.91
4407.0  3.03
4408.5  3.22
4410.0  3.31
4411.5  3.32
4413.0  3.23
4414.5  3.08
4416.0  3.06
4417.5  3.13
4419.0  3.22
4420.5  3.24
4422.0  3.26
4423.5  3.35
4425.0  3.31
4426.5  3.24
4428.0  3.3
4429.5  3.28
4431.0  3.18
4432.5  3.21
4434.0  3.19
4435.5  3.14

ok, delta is 2.95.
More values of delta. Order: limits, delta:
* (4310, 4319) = 2.67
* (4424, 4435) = 3.24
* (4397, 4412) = 3.05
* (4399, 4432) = 3.16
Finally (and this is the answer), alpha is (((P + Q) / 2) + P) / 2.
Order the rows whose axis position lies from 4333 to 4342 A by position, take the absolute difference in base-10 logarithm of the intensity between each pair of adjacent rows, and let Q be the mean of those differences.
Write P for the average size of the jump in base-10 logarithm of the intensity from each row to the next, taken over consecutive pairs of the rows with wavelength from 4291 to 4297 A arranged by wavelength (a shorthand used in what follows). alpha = 0.016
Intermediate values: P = 0.015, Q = 0.018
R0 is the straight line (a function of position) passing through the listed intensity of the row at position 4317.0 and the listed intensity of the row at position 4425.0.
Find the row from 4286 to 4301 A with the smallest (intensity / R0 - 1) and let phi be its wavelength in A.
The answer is 4299.0 A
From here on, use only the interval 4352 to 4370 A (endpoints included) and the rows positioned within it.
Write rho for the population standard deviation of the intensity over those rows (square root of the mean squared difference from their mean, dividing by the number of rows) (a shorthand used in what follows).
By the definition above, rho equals 0.08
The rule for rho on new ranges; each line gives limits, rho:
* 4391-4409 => 0.15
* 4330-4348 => 0.30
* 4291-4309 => 0.28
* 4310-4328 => 0.52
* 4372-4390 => 0.17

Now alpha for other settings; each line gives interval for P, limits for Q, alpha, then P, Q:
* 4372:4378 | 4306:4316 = 0.022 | 0.019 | 0.032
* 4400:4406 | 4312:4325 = 0.016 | 0.006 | 0.047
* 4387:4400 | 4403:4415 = 0.010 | 0.009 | 0.014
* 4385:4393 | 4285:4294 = 0.010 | 0.009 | 0.013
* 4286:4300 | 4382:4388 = 0.020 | 0.022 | 0.014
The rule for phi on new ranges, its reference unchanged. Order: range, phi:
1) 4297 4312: 4309.5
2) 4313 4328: 4314.0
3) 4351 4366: 4351.5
